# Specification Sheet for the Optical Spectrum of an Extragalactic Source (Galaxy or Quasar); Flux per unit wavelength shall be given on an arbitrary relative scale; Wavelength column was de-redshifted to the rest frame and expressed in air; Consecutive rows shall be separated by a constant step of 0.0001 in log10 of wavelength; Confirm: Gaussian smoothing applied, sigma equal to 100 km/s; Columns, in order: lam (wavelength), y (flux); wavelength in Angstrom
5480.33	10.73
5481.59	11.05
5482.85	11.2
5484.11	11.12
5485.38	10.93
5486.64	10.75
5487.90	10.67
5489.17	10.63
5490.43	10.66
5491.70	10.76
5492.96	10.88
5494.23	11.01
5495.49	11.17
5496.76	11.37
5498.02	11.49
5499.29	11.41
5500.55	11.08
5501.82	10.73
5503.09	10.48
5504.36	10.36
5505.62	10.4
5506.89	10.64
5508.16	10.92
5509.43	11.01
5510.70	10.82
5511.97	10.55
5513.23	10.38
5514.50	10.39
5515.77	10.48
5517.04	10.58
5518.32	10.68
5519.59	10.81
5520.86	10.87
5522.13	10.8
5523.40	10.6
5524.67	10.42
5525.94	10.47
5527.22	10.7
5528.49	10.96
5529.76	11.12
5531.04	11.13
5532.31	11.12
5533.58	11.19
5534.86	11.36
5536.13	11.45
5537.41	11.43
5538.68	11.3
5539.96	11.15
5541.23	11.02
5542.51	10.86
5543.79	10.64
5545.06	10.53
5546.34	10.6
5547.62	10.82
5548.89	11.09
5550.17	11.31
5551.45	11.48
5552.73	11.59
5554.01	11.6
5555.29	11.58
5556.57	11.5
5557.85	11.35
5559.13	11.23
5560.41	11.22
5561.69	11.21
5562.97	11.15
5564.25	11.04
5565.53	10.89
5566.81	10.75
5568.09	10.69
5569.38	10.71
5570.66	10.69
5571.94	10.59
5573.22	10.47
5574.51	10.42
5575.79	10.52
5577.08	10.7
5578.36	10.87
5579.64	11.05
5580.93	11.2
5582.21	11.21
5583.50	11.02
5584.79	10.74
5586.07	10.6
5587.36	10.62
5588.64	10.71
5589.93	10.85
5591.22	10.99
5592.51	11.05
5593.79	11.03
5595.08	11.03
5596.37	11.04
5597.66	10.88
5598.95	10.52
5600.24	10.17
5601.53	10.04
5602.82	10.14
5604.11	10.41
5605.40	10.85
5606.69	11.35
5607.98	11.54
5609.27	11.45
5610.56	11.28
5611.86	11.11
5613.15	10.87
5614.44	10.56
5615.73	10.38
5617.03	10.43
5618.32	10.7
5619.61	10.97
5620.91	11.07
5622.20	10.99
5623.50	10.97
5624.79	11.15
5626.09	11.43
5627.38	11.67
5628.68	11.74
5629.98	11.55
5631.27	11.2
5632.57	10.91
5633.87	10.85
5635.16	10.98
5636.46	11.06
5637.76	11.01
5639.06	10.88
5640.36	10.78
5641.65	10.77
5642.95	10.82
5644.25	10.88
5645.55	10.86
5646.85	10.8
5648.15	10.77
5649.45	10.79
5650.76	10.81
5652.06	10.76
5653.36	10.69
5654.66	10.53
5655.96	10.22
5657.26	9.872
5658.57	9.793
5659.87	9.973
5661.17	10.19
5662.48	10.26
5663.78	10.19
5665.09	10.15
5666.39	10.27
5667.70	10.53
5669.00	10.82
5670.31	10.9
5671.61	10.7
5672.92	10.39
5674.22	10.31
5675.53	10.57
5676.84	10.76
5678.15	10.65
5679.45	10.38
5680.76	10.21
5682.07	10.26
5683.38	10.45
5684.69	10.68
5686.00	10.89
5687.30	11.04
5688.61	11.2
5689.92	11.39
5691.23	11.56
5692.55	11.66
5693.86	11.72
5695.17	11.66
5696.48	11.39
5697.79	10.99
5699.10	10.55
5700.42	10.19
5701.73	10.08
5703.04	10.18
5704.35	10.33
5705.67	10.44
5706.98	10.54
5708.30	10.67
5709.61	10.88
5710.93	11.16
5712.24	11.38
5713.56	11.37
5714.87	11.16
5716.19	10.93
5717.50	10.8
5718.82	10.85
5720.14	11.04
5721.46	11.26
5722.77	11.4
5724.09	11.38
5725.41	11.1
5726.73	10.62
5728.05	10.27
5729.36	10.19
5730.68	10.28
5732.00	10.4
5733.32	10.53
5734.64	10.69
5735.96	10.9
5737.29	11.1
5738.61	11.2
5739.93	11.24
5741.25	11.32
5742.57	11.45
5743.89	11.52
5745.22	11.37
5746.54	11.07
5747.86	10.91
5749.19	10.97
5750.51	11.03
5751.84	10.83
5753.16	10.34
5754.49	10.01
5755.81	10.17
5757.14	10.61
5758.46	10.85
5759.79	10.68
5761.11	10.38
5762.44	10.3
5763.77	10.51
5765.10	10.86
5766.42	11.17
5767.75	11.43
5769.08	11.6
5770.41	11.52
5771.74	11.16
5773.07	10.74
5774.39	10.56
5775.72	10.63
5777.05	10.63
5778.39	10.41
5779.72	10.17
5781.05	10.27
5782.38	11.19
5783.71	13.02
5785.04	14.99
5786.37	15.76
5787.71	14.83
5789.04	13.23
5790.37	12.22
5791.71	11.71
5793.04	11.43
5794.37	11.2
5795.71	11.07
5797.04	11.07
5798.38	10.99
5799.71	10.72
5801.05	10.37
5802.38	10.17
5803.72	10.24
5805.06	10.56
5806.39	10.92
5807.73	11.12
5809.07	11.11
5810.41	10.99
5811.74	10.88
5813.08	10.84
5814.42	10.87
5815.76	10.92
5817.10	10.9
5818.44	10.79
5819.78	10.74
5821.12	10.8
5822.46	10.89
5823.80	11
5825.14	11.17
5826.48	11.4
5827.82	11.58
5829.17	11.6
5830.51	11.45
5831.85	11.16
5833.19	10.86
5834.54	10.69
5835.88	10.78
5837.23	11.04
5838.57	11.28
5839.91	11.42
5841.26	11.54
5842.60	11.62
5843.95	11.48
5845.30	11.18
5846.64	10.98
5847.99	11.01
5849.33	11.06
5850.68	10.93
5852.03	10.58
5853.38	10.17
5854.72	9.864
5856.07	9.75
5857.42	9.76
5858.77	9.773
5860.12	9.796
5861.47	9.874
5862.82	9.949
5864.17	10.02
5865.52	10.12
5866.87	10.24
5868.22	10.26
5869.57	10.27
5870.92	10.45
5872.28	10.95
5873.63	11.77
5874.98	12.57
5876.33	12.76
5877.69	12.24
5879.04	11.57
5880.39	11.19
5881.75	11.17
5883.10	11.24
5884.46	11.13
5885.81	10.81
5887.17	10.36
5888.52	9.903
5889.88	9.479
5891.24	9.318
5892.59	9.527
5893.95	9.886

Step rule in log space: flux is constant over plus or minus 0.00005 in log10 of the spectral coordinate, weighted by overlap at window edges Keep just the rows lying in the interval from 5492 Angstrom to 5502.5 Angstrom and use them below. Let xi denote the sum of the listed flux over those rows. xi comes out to 89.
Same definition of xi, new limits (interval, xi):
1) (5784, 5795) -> 105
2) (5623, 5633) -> 91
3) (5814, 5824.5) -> 87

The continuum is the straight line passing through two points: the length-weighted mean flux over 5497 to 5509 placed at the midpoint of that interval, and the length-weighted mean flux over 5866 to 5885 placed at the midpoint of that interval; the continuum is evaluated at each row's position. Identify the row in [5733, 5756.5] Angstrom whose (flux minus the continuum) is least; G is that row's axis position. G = 5754.49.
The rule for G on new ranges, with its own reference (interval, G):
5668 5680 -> 5674.22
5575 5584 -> 5575.79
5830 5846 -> 5834.54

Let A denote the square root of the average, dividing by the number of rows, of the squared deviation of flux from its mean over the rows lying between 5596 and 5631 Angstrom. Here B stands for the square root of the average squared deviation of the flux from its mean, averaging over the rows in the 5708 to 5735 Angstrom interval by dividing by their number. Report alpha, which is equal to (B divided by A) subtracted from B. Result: -0.43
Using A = 0.47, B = 0.38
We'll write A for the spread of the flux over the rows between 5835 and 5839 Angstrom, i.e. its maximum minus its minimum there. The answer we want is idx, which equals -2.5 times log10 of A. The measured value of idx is 0.8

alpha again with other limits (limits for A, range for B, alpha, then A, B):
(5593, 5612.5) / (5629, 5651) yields -0.21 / 0.47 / 0.19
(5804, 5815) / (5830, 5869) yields -3.14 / 0.17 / 0.63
